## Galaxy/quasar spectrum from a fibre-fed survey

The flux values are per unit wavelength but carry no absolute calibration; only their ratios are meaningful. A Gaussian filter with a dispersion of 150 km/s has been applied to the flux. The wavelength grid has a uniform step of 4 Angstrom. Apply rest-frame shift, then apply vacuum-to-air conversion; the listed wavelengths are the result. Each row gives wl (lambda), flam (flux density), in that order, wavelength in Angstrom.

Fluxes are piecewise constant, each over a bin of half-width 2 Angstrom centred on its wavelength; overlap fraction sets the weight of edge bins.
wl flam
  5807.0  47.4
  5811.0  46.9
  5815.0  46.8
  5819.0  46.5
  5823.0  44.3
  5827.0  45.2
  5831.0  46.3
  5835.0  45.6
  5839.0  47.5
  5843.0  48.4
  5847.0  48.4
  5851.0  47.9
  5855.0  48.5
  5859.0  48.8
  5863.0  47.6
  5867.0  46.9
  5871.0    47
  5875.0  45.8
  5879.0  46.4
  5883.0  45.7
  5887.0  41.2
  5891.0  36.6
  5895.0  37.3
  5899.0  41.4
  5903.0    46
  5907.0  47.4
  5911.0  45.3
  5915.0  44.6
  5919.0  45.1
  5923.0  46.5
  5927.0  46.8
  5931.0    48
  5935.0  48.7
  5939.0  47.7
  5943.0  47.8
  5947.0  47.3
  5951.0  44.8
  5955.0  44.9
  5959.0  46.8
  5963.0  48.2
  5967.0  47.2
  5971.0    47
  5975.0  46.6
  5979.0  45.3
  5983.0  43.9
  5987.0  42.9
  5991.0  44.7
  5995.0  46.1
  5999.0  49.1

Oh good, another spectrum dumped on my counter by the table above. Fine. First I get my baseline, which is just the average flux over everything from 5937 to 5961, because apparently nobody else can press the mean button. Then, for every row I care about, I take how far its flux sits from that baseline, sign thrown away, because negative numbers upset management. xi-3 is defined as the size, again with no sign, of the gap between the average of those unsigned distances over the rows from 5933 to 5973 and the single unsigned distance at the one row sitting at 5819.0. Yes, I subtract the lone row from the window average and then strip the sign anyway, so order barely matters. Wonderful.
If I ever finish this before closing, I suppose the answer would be 1.1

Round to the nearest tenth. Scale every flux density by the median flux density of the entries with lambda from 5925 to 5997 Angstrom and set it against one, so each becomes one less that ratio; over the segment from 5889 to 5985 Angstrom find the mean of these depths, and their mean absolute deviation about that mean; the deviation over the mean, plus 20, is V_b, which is 21.6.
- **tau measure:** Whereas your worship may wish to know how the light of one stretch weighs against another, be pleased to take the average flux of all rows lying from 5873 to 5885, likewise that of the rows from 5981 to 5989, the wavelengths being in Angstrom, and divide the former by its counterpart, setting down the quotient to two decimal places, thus 1.06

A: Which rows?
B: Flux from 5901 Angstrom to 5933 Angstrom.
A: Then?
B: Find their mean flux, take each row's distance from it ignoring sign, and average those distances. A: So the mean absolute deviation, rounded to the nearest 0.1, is 1.0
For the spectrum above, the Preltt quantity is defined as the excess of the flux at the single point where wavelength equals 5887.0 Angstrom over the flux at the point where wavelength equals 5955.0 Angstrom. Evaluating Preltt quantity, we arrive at -3.7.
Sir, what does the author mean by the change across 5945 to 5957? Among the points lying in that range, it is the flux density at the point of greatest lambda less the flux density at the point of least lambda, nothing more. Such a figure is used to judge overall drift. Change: -2.4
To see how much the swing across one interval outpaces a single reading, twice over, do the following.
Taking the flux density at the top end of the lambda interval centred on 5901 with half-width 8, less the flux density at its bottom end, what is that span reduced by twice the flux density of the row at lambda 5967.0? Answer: -84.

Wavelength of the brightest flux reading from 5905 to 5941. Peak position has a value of 5935.0 Angstrom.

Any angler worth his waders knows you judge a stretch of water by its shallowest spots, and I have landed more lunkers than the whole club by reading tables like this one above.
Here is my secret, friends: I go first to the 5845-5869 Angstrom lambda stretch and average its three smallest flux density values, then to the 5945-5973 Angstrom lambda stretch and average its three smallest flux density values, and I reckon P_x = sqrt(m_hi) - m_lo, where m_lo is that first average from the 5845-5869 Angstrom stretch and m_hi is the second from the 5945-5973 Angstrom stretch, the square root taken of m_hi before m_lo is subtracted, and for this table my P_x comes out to -40.7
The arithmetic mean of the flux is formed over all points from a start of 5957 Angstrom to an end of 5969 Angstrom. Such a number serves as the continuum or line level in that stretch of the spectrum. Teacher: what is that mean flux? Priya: 47.4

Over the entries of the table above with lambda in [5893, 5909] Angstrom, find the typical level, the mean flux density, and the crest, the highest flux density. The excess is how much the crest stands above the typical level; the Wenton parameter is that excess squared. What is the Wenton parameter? 19.1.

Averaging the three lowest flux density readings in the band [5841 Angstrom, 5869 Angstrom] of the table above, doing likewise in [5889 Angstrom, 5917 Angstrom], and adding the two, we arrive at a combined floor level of 85.9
